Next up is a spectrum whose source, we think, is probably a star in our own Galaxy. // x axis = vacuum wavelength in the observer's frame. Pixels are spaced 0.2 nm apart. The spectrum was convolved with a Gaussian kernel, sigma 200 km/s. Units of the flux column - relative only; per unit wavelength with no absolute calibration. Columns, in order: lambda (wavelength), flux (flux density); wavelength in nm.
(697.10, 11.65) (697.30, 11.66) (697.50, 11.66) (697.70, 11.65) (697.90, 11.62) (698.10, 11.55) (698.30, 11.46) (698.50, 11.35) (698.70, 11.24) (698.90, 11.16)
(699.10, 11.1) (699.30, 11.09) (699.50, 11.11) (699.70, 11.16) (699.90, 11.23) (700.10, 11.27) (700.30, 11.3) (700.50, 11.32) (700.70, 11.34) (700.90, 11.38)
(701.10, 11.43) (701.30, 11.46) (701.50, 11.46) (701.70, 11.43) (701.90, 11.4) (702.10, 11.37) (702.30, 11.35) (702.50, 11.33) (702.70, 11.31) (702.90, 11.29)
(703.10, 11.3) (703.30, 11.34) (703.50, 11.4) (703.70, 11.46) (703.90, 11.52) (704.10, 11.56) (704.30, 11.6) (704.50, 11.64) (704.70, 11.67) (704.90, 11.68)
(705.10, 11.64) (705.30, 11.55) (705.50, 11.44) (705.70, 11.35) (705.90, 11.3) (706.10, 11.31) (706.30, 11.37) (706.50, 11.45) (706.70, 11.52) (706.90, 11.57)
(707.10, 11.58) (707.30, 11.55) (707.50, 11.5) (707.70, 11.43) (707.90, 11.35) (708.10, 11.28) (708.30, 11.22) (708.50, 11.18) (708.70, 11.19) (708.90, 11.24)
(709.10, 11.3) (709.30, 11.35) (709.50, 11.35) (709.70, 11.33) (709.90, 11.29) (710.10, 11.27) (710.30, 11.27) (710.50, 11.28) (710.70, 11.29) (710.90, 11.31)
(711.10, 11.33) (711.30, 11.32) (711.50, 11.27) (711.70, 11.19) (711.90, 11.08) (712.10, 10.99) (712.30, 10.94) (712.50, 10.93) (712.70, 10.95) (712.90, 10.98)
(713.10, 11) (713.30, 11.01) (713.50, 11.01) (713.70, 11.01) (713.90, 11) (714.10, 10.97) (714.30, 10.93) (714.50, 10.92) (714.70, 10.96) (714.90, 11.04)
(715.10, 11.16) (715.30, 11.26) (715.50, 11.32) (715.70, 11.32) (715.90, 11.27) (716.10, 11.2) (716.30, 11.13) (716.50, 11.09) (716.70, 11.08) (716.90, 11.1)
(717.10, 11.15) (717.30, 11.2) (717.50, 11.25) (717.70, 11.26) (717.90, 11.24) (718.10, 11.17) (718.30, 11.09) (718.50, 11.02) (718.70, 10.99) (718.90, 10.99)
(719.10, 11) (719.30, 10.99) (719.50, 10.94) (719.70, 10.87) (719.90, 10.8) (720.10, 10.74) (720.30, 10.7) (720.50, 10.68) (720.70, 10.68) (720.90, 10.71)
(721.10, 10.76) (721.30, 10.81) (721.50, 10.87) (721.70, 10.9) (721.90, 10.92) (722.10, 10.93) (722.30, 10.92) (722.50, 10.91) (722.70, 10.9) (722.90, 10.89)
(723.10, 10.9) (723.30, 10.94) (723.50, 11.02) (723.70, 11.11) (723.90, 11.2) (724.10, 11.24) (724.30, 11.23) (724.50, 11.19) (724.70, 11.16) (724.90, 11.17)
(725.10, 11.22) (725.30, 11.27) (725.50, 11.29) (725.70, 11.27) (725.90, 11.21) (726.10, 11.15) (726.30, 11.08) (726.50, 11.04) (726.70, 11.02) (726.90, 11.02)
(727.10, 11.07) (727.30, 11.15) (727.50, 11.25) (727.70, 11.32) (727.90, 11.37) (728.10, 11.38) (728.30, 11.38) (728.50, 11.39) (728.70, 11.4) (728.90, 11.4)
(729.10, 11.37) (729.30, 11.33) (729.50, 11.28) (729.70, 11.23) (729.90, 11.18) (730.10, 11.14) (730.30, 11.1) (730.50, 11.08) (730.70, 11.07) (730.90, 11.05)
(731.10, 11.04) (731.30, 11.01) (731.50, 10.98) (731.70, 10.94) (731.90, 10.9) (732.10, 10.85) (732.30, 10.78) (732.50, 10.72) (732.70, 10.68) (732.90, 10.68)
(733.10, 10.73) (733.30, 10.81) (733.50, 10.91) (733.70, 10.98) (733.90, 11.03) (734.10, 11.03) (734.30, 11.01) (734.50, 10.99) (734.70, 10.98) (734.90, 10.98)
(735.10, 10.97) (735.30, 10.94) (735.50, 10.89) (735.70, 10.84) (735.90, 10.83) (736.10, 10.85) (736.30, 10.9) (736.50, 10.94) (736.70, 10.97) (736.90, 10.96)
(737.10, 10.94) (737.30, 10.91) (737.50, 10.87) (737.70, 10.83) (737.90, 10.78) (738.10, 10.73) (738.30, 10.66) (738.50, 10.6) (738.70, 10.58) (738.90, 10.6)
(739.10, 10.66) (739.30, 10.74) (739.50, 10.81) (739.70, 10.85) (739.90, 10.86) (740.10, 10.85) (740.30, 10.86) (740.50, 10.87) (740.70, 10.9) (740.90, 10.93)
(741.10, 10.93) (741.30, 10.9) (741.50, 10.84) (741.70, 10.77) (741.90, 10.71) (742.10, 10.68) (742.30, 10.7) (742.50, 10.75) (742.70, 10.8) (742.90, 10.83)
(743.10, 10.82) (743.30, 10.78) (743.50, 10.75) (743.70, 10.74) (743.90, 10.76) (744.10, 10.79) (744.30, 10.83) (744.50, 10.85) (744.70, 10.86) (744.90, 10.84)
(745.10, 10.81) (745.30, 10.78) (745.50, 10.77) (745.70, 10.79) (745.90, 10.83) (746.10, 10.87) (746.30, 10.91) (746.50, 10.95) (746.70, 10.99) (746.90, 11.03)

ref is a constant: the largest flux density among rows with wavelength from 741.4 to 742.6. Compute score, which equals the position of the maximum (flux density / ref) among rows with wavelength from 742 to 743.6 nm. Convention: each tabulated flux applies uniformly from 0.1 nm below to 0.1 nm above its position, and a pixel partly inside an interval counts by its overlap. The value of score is 742.90 nm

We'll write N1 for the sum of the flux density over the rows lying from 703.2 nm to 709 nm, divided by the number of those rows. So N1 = 11.4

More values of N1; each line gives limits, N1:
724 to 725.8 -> 11.2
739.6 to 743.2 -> 10.8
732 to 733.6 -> 10.8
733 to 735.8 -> 10.9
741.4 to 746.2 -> 10.8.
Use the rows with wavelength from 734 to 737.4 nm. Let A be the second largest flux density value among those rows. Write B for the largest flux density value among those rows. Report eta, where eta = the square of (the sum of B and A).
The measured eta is 486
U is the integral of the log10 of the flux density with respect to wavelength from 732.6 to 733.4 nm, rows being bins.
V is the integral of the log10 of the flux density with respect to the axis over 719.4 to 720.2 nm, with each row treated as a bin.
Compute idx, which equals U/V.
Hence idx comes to 1.0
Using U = 0.82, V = 0.8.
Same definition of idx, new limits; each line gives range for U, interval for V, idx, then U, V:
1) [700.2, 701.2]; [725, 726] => 1.0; 1.06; 1.1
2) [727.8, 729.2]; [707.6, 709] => 1.0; 1.48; 1.5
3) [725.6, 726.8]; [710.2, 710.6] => 3.0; 1.26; 0.4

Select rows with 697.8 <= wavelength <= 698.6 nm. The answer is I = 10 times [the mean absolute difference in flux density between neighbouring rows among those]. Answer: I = 0.90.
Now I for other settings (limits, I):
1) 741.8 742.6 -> 0.33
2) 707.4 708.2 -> 0.73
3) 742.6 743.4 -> 0.27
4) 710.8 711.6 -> 0.27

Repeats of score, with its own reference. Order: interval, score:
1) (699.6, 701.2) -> 701.10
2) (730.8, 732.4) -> 730.90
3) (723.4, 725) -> 724.10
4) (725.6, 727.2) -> 725.70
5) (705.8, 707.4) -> 707.10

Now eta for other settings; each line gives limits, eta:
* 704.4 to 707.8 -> 545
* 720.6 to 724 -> 498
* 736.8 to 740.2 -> 480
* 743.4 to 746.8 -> 481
